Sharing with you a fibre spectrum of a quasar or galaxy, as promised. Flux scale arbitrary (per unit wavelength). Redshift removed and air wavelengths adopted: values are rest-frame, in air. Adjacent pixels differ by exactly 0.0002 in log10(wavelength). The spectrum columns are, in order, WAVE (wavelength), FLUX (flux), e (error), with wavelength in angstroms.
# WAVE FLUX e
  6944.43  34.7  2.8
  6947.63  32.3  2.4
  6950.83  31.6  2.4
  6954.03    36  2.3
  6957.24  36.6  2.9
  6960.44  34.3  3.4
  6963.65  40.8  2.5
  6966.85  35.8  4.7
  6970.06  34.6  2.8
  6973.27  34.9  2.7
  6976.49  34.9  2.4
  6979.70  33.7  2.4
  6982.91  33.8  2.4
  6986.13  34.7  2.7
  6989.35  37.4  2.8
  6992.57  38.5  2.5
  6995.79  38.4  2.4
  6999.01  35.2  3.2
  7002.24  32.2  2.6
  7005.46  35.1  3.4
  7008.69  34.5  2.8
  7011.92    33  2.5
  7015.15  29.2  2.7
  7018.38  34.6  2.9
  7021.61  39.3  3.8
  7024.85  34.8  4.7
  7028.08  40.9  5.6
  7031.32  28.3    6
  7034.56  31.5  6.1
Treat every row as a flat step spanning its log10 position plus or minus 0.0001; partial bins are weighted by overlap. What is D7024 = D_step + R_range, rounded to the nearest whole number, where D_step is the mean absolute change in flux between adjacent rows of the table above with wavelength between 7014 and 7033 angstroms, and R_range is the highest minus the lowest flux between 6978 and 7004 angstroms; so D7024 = 13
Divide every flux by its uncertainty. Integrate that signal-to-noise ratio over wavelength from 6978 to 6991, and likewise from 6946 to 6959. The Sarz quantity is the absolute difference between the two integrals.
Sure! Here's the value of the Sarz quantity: 1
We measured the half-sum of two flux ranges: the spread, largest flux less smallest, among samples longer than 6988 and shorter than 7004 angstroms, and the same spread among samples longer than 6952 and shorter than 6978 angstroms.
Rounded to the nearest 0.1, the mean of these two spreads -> 6.4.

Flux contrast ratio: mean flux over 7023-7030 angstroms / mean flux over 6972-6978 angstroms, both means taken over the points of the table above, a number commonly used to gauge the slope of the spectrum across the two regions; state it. 1.08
